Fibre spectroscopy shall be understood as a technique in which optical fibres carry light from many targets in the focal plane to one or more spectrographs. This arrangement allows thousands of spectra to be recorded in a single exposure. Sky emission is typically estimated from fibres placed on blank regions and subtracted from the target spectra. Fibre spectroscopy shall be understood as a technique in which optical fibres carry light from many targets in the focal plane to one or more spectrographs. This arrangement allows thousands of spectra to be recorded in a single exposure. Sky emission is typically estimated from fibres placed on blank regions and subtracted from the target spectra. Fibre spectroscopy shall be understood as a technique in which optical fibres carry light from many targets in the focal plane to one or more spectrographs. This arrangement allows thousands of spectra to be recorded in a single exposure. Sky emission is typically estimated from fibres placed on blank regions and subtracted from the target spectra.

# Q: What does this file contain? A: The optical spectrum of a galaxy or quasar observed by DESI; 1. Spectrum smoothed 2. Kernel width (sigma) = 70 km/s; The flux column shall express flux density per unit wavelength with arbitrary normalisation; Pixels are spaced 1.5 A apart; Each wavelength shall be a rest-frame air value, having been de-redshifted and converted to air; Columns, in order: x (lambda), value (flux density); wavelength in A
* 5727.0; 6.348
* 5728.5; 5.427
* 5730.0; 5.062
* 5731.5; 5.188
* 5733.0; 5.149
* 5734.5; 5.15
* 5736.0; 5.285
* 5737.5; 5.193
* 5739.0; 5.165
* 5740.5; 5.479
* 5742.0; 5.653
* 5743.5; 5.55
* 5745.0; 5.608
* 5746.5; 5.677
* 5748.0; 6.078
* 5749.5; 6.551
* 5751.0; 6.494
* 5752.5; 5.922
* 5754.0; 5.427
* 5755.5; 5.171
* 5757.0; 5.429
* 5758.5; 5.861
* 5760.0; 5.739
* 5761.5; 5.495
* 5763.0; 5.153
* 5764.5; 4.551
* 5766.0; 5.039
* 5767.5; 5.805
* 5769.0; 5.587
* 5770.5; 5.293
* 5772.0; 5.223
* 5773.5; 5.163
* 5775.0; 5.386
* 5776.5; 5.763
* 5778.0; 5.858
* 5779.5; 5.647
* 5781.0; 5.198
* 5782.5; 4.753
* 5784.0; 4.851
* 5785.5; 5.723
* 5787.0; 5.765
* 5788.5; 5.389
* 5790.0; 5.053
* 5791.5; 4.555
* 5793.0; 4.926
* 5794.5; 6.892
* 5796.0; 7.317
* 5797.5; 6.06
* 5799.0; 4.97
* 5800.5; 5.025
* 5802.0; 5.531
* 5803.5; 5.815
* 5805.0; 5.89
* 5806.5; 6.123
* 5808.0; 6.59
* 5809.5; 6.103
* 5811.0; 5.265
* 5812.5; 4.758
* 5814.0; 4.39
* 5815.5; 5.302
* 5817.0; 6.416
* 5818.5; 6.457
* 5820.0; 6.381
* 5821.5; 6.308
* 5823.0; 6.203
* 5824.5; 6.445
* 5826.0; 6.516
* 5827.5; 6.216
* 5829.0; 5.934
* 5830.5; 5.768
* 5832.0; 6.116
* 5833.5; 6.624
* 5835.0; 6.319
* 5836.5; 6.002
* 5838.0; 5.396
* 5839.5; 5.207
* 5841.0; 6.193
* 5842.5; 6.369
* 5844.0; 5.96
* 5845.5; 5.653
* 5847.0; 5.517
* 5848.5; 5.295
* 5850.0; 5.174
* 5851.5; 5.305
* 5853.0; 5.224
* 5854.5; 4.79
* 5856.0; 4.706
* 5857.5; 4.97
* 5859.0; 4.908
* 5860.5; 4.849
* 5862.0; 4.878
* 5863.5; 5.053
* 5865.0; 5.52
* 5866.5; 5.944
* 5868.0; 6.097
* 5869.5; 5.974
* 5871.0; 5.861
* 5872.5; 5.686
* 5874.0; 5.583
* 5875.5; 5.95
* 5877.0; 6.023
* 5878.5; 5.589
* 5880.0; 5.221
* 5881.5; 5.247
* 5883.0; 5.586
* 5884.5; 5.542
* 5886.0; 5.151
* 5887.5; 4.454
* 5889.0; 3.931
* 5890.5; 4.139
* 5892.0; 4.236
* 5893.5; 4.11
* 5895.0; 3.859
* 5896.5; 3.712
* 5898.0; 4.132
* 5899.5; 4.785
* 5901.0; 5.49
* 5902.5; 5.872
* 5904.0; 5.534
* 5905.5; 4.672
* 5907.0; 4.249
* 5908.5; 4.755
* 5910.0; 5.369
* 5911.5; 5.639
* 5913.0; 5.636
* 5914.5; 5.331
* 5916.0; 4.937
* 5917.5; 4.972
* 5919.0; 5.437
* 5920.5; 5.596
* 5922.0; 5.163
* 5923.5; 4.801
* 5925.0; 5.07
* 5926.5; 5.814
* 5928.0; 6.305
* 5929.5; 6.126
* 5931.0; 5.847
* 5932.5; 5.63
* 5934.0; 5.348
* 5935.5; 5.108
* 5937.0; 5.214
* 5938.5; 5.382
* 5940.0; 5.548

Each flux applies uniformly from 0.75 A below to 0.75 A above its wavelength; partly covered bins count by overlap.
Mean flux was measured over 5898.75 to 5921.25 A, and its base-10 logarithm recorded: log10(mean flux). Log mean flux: 0.718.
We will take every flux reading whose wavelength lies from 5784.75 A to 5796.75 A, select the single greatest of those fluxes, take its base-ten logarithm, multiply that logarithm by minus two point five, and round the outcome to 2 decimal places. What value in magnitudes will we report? -2.16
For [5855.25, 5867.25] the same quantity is -1.94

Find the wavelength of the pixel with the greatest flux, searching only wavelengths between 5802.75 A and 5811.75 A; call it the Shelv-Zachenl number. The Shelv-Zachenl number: 5808.0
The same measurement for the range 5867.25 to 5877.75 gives 5868.0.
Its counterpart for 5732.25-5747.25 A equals 5746.5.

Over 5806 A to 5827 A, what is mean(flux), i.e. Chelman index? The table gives 5.95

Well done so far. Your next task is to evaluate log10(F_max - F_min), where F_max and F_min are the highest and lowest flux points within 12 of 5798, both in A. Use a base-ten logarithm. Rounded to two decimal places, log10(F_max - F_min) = 0.44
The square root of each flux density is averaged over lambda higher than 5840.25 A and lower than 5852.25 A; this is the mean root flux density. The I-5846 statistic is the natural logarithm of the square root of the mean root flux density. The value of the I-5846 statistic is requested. 0.434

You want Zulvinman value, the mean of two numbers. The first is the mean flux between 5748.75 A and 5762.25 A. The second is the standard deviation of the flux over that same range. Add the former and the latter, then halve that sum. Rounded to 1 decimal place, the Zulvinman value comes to 3.1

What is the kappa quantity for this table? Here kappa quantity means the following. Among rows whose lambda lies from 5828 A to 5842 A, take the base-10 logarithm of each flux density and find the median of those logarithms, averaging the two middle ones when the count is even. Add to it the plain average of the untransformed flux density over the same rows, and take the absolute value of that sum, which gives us 6.7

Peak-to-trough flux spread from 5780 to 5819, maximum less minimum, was 2.9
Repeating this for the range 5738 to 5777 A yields 2.0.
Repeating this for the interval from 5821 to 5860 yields 1.9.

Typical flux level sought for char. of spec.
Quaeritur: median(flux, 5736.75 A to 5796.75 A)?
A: 5.49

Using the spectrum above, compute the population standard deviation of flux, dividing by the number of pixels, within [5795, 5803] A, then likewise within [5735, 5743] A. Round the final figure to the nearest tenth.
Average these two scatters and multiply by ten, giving 5.2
